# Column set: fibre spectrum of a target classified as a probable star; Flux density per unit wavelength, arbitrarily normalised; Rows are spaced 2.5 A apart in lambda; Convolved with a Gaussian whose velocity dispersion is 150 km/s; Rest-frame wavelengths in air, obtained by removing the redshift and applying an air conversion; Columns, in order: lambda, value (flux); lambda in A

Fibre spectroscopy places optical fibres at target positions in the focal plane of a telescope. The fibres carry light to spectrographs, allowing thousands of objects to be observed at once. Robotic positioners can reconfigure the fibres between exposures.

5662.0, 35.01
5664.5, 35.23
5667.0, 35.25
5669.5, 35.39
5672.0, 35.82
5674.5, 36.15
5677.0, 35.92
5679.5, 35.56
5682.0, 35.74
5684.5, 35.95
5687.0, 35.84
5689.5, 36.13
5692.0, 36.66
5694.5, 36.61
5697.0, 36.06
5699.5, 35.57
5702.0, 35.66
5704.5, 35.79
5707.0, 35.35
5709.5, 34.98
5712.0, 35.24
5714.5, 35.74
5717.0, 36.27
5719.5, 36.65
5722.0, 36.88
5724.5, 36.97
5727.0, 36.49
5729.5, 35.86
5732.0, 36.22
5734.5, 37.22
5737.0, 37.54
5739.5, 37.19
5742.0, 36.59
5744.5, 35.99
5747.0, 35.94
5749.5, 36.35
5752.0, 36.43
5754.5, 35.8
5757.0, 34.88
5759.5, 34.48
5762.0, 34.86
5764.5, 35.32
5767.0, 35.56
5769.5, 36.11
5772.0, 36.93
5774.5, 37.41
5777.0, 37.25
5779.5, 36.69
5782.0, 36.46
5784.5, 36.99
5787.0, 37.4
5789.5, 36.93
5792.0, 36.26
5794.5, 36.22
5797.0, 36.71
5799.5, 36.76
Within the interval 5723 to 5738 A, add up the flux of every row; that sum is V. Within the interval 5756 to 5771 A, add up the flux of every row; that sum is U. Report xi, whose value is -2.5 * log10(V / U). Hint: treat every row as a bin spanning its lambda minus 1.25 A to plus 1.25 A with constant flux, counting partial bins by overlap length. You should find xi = -0.046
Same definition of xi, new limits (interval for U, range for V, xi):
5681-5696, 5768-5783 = -0.019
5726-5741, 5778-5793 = -0.001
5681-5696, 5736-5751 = -0.013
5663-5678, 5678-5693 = -0.011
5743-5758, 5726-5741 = -0.026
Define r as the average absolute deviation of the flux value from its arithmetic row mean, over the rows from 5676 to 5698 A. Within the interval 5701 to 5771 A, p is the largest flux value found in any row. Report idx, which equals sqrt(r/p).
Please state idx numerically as 0.086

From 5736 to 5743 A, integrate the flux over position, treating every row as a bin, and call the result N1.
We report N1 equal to 260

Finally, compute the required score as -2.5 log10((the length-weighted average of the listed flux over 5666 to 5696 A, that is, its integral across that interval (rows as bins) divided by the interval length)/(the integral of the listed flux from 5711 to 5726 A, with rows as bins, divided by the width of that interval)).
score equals 0.012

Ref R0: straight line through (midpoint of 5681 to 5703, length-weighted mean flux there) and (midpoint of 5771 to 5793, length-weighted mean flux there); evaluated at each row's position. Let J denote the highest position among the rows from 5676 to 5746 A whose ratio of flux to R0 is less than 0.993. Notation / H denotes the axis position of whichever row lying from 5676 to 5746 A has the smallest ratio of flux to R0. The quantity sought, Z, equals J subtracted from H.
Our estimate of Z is -35.0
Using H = 5709.5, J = 5744.5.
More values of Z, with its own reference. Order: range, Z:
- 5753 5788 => -22.5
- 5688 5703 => -2.5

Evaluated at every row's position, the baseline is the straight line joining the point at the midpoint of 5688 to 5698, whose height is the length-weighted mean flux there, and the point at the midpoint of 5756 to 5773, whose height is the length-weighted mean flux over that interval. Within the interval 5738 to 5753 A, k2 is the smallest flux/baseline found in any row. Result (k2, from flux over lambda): 1.01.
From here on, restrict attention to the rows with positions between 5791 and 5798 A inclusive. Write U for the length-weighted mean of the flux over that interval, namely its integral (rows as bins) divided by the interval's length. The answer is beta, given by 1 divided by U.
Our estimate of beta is 0.0275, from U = 36.4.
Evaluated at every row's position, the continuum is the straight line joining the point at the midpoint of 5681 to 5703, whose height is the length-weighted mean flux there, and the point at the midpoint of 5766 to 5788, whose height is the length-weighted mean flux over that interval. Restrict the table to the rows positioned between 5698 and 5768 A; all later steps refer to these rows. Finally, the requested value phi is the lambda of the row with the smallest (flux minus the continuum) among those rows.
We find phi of 5759.5 A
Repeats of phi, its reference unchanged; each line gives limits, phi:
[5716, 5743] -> 5729.5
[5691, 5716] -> 5709.5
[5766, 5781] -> 5767.0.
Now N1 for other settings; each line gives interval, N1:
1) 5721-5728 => 258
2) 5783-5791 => 296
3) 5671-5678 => 252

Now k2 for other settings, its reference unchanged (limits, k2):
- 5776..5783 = 1.04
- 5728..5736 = 1.00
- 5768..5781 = 1.02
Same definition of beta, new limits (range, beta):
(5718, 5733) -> 0.0274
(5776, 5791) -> 0.0271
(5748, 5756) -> 0.0277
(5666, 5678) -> 0.0280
